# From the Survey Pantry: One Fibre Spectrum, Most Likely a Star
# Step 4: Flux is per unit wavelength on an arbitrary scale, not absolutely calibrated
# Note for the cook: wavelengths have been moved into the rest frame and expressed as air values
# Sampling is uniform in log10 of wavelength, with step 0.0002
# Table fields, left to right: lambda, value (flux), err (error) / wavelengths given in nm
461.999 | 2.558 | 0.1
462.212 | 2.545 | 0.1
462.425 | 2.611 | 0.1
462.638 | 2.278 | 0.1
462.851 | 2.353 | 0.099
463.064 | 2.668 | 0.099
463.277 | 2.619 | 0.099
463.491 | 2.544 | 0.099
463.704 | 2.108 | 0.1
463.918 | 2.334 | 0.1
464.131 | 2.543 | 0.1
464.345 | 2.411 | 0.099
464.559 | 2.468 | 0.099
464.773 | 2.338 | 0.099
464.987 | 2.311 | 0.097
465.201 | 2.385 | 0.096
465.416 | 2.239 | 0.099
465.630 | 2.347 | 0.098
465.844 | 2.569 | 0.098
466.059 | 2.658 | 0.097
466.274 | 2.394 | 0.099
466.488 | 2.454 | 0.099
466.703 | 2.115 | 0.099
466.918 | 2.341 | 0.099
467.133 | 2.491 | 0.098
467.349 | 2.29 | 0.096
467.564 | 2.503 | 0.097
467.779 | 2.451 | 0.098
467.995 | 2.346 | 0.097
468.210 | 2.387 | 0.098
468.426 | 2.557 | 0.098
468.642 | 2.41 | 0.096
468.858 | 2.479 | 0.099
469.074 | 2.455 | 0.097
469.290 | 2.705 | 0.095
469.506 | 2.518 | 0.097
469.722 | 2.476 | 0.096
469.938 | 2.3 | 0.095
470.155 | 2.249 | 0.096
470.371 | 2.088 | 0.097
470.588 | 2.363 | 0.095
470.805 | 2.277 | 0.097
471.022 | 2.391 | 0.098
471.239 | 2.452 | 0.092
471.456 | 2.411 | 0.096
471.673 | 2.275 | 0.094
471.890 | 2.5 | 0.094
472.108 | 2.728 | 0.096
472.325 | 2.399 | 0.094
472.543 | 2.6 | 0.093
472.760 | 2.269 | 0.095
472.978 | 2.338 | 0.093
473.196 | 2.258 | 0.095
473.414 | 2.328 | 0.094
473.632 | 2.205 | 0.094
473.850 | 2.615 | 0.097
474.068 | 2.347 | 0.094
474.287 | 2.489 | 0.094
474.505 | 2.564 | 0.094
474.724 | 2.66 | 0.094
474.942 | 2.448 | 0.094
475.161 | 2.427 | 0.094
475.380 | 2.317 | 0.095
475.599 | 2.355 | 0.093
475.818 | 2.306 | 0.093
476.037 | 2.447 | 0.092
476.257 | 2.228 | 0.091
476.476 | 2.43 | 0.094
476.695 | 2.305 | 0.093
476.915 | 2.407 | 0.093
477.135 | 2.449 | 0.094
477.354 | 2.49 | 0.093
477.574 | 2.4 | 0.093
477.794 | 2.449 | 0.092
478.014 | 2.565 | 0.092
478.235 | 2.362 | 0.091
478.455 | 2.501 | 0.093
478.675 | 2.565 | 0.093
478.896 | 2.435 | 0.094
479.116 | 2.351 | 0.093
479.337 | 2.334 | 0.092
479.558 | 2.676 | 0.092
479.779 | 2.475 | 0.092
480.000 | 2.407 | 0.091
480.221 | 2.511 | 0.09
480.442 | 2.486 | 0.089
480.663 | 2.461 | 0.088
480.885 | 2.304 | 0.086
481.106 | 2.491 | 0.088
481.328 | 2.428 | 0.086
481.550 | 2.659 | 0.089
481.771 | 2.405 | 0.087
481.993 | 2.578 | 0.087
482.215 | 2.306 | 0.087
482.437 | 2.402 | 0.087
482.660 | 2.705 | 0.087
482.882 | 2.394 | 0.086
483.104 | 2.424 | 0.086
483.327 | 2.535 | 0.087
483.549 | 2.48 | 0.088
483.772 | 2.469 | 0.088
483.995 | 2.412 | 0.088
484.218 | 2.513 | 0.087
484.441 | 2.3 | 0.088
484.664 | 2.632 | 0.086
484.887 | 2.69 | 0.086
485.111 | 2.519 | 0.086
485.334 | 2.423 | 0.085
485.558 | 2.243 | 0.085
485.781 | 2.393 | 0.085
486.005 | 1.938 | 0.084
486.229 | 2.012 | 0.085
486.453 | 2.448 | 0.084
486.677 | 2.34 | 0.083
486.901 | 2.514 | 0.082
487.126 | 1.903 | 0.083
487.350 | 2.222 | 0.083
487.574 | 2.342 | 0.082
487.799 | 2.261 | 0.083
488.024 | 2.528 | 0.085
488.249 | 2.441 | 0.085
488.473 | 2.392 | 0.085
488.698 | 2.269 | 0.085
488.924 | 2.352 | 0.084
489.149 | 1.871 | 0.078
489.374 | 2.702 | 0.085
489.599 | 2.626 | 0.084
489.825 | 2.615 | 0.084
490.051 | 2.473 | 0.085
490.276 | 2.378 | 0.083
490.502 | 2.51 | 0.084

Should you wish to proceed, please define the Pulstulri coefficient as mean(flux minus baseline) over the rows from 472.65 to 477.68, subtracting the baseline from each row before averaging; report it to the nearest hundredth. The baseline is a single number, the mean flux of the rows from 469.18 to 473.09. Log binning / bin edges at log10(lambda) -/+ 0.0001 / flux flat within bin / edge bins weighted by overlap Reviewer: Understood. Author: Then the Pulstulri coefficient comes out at -0.01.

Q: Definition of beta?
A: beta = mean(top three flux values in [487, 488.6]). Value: 2.45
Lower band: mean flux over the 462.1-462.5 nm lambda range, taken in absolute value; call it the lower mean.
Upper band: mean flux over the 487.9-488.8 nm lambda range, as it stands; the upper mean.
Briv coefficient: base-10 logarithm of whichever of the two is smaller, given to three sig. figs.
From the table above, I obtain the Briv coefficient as 0.382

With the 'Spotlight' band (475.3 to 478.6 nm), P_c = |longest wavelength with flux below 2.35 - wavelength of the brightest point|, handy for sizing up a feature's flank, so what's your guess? 1.32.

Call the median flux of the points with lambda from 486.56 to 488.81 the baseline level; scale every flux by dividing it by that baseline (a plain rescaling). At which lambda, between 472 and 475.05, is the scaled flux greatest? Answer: 472.108 nm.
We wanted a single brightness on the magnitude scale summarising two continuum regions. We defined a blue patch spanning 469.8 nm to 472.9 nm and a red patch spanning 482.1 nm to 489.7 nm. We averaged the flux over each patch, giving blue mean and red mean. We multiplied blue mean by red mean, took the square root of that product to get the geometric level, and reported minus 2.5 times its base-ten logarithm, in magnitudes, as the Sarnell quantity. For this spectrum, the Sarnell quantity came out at -0.942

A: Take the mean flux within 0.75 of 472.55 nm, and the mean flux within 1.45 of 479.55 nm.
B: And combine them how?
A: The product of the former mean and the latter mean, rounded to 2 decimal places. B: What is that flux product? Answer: 5.99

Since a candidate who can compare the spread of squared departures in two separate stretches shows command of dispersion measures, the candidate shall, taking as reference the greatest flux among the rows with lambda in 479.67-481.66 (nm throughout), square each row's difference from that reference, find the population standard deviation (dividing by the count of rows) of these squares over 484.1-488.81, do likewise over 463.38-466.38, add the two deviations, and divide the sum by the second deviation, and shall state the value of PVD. 3.1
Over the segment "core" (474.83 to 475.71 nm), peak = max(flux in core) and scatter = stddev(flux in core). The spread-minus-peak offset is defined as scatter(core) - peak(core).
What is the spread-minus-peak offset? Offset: -2.39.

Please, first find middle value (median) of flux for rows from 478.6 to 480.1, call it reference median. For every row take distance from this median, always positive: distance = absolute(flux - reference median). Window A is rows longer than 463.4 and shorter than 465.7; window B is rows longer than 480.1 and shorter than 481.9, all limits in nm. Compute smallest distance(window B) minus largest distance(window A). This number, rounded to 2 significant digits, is -0.32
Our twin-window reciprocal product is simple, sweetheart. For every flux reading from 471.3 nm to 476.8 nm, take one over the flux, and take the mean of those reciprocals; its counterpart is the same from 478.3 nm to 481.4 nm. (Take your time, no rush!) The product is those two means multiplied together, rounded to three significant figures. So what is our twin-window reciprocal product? 0.170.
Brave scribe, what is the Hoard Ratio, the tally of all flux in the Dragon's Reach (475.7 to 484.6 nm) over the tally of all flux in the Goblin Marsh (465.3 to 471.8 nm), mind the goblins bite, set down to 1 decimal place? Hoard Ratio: 1.4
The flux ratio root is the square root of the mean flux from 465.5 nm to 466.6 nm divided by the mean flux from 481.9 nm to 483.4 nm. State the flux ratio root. 1.00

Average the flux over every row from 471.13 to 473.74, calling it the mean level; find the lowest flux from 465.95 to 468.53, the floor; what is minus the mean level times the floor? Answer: -5.07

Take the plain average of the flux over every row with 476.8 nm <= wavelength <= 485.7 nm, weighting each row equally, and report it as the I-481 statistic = 2.47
